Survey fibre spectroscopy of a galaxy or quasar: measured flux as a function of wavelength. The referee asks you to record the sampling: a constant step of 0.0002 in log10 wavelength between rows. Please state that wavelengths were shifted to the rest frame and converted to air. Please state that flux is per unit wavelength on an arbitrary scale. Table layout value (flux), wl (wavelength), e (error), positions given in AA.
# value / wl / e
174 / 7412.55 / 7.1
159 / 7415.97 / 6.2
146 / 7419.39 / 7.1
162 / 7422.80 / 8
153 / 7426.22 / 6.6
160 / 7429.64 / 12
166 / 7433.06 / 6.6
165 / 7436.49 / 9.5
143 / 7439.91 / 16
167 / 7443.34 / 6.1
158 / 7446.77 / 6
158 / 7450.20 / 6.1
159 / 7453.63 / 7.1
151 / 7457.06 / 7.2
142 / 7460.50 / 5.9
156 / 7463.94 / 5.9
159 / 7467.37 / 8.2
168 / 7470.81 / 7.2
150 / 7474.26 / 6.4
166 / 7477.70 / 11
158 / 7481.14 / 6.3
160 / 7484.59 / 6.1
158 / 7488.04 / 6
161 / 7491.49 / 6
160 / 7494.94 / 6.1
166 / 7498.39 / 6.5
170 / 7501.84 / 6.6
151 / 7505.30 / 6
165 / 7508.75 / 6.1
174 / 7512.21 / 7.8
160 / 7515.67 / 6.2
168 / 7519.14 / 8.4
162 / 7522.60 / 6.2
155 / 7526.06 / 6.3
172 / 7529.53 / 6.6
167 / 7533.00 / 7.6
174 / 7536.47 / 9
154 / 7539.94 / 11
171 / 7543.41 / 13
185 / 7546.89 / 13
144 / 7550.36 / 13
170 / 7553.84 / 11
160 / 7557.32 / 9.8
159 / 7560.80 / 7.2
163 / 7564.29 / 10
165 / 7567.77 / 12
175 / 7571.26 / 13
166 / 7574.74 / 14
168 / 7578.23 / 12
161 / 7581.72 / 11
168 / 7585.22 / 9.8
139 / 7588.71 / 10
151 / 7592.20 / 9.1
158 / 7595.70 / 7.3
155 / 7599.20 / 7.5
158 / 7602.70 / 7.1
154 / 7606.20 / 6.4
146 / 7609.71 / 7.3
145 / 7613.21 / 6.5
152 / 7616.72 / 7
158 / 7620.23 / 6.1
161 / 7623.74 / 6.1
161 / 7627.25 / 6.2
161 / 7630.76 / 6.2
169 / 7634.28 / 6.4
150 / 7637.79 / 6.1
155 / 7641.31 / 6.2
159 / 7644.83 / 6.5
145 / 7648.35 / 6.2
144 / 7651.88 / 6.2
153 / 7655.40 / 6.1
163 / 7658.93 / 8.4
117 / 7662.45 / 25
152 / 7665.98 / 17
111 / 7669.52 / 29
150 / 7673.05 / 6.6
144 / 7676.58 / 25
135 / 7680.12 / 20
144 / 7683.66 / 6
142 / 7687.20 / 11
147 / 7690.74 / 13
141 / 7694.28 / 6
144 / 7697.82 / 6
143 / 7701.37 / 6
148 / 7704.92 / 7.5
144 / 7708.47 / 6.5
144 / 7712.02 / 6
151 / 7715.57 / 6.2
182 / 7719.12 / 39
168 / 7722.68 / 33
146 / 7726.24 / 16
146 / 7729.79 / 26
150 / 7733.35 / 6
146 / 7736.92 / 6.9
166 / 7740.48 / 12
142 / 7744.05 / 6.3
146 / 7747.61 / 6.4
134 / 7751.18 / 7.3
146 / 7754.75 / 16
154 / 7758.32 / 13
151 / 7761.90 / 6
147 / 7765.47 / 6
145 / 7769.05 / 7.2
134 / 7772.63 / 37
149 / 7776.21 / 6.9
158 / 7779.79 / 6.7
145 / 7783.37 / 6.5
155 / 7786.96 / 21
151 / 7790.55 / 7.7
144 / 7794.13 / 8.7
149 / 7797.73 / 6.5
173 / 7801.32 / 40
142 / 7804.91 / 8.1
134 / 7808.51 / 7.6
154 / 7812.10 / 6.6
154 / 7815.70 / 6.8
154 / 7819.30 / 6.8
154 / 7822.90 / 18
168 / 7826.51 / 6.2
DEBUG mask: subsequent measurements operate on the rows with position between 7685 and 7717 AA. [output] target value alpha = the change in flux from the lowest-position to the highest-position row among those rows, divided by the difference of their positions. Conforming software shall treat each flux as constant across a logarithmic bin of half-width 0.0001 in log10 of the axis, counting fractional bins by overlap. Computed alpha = 0.3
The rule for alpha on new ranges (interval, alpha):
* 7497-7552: -0.4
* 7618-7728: -0.1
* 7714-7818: 0.0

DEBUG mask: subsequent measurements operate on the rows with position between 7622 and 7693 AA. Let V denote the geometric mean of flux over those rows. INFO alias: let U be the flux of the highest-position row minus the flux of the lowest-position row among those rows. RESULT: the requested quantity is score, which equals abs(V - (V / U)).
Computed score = 158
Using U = -14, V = 147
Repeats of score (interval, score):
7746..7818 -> 129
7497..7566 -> 219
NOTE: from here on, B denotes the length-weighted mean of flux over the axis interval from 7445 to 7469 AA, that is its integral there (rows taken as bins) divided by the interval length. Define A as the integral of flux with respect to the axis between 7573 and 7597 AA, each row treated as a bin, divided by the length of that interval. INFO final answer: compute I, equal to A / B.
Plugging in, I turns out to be 1.03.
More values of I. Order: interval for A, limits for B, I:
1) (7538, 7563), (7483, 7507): 1.02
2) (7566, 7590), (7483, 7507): 1.02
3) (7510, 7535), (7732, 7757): 1.12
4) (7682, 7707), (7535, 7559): 0.87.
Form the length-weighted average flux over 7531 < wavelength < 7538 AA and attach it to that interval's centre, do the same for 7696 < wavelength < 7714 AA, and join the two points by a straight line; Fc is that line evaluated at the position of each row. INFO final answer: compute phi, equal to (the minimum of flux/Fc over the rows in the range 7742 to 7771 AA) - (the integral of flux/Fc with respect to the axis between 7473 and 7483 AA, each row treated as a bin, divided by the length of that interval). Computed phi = 0.1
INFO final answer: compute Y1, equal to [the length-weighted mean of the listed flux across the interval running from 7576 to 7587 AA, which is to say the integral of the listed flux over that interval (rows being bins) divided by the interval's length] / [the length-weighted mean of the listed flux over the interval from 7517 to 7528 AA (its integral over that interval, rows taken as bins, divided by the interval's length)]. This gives 1.02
